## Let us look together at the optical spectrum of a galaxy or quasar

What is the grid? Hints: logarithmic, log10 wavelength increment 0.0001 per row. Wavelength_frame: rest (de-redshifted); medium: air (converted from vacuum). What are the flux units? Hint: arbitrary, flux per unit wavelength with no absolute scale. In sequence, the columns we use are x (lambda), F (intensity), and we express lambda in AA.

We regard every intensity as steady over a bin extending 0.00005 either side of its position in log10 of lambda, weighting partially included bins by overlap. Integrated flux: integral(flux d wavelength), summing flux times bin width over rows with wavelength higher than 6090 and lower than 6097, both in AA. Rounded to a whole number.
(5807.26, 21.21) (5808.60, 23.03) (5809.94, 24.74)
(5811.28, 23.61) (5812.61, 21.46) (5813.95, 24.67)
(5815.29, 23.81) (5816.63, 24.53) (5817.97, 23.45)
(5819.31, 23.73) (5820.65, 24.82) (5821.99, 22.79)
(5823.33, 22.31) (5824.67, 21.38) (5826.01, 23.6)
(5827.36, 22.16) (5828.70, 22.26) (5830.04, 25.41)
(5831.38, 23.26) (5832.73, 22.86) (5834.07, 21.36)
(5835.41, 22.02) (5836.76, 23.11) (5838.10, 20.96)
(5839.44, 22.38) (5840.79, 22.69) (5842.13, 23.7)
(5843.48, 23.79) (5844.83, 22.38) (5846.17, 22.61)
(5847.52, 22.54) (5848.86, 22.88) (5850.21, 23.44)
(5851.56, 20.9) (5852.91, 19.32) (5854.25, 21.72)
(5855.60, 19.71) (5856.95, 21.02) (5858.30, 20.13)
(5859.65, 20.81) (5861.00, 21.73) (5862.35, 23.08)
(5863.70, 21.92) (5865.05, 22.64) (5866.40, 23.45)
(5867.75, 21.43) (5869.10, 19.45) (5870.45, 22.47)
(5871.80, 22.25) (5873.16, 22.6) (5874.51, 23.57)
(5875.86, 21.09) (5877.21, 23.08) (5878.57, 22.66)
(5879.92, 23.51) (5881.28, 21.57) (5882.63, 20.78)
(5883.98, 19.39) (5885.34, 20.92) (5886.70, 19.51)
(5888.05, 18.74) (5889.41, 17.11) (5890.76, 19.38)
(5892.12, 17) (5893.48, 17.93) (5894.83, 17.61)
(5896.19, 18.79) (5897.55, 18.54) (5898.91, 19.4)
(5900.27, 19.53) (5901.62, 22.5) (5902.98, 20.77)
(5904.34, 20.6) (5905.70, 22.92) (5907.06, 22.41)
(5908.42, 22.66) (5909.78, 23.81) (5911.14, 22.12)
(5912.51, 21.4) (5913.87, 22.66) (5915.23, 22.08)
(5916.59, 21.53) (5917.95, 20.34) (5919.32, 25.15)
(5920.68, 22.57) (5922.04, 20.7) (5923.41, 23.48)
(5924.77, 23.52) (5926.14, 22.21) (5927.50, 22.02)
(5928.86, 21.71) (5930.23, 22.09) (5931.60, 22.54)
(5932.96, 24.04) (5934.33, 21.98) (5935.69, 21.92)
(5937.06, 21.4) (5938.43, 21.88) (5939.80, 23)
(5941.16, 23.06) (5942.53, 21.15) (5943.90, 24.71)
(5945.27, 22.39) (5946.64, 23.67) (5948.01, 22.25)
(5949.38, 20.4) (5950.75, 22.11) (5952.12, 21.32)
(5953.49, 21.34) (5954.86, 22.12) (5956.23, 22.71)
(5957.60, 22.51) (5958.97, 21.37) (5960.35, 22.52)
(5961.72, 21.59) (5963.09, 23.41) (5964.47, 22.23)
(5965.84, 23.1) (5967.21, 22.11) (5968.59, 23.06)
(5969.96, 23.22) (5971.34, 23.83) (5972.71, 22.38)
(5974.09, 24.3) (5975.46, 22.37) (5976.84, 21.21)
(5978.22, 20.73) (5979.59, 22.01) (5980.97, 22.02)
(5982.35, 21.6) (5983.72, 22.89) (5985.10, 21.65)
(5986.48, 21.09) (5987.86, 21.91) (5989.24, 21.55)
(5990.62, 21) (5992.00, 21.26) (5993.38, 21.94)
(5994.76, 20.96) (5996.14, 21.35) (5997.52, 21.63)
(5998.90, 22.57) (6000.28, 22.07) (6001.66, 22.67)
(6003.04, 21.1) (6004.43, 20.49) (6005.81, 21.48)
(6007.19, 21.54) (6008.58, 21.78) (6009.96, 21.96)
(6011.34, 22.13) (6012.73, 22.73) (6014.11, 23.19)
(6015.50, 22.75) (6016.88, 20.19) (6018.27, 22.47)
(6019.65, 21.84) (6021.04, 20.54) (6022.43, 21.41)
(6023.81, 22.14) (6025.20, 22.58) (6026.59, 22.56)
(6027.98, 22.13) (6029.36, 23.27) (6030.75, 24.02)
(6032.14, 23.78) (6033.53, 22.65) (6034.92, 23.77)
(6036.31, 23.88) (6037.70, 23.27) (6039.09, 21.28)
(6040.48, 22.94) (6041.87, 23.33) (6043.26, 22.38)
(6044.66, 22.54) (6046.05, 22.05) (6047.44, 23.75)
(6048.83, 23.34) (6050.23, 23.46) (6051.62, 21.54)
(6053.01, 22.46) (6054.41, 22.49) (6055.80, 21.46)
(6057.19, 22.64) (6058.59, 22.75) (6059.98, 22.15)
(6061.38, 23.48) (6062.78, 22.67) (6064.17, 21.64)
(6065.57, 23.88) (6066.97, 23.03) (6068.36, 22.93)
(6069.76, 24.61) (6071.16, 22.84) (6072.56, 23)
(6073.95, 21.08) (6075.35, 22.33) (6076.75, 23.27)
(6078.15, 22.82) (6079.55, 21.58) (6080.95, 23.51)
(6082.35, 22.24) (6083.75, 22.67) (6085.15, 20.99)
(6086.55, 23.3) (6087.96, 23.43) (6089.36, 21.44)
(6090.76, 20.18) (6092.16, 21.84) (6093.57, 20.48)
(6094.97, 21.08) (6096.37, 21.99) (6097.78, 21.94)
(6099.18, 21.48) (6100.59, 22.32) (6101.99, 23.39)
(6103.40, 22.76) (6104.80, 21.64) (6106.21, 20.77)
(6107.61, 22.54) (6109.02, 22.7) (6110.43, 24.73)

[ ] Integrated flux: 148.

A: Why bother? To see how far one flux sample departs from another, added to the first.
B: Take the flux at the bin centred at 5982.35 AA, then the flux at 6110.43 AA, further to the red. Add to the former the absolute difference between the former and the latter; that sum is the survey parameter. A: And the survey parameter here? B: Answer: 24.7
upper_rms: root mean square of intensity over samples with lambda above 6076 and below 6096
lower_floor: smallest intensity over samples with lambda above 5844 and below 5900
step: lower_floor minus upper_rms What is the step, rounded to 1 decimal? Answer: -5.1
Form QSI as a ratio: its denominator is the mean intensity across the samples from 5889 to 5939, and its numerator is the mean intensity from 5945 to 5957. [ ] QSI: 1.03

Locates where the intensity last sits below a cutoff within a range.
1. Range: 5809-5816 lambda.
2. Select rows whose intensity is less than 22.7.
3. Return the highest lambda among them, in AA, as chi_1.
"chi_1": 5812.61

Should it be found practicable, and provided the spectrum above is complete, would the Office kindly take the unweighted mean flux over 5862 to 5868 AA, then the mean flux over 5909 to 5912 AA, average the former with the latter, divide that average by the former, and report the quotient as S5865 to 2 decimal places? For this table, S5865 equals 1.01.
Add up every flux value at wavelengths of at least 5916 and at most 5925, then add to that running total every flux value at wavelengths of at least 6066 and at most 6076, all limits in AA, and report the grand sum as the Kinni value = 317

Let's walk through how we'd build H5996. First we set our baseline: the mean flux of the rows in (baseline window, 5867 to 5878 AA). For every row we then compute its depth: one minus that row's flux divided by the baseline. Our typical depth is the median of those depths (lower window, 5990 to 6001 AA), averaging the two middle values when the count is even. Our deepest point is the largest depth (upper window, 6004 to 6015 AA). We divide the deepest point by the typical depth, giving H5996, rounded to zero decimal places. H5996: 3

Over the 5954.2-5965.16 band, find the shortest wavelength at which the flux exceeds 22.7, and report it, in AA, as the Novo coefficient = 5956.23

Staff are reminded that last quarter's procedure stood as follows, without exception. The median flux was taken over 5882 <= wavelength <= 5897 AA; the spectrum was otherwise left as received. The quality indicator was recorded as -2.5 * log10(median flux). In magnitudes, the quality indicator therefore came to -3.18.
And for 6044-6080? -3.39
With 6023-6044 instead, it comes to -3.40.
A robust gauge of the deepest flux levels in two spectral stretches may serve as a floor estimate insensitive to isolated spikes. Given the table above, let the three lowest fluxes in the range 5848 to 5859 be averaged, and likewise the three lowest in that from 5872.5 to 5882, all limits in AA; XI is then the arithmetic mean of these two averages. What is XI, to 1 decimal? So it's 20.7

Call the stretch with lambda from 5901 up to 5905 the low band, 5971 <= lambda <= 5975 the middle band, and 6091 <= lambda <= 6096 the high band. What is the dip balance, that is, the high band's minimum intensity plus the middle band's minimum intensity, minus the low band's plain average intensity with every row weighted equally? 21.6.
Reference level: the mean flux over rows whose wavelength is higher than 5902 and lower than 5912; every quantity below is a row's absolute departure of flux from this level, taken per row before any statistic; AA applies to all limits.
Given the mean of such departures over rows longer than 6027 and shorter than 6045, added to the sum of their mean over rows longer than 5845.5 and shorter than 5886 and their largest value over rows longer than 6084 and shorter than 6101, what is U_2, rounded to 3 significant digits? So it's 4.09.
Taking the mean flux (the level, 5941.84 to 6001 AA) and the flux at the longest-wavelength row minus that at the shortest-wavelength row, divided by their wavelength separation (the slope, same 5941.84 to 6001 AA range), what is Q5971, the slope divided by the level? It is 0.0007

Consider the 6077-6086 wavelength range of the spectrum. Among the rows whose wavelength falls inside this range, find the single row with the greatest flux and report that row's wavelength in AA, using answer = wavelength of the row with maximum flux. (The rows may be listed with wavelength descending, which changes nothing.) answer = 6080.95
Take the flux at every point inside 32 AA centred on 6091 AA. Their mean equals 22.1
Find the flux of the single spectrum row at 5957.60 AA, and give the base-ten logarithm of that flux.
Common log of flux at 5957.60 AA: 1.352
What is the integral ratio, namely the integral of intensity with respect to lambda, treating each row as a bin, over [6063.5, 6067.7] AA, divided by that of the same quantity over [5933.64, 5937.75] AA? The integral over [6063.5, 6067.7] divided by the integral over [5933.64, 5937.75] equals 1.07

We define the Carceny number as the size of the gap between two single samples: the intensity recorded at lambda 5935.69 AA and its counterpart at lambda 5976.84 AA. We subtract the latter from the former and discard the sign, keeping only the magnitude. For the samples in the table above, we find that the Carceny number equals 0.7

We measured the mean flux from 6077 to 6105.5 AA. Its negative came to -22.1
